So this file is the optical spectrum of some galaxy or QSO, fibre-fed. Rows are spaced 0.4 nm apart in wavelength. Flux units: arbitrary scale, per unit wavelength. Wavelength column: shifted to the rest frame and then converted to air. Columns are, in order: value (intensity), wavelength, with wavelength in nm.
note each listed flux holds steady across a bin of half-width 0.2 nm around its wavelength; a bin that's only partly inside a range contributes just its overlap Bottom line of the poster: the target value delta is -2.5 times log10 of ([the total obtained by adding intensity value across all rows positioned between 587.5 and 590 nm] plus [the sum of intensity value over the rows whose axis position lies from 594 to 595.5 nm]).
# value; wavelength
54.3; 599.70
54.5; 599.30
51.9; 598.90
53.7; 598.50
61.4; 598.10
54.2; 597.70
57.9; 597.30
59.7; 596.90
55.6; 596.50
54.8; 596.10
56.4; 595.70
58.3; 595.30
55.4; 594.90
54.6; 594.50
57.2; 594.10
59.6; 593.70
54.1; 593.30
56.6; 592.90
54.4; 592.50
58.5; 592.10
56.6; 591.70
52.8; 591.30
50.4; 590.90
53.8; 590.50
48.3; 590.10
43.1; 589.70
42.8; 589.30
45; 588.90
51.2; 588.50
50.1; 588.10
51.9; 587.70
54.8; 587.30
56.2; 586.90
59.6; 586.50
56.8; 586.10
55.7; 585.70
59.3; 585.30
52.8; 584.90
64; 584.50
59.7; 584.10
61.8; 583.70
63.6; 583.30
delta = -6.77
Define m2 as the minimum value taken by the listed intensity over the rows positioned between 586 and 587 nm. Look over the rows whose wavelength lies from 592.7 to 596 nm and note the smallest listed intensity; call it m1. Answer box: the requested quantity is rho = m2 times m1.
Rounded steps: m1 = 54.1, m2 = 56.2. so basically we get 3040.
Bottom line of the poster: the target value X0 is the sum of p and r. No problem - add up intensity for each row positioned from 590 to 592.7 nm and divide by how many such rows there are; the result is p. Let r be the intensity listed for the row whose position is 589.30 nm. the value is 96.3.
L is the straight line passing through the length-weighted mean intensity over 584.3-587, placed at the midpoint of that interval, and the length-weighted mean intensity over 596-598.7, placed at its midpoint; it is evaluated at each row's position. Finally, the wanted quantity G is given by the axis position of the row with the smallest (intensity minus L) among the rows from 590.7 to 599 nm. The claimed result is 590.90 nm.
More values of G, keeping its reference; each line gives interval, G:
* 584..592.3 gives 589.30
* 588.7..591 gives 589.30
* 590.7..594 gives 590.90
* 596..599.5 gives 598.90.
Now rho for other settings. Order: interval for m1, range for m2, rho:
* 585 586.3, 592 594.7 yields 3013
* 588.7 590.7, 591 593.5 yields 2260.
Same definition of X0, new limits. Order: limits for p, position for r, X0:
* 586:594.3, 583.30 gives 116.6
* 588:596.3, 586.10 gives 109.8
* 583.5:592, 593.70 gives 113.3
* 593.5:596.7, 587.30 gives 111.3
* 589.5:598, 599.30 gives 109.4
